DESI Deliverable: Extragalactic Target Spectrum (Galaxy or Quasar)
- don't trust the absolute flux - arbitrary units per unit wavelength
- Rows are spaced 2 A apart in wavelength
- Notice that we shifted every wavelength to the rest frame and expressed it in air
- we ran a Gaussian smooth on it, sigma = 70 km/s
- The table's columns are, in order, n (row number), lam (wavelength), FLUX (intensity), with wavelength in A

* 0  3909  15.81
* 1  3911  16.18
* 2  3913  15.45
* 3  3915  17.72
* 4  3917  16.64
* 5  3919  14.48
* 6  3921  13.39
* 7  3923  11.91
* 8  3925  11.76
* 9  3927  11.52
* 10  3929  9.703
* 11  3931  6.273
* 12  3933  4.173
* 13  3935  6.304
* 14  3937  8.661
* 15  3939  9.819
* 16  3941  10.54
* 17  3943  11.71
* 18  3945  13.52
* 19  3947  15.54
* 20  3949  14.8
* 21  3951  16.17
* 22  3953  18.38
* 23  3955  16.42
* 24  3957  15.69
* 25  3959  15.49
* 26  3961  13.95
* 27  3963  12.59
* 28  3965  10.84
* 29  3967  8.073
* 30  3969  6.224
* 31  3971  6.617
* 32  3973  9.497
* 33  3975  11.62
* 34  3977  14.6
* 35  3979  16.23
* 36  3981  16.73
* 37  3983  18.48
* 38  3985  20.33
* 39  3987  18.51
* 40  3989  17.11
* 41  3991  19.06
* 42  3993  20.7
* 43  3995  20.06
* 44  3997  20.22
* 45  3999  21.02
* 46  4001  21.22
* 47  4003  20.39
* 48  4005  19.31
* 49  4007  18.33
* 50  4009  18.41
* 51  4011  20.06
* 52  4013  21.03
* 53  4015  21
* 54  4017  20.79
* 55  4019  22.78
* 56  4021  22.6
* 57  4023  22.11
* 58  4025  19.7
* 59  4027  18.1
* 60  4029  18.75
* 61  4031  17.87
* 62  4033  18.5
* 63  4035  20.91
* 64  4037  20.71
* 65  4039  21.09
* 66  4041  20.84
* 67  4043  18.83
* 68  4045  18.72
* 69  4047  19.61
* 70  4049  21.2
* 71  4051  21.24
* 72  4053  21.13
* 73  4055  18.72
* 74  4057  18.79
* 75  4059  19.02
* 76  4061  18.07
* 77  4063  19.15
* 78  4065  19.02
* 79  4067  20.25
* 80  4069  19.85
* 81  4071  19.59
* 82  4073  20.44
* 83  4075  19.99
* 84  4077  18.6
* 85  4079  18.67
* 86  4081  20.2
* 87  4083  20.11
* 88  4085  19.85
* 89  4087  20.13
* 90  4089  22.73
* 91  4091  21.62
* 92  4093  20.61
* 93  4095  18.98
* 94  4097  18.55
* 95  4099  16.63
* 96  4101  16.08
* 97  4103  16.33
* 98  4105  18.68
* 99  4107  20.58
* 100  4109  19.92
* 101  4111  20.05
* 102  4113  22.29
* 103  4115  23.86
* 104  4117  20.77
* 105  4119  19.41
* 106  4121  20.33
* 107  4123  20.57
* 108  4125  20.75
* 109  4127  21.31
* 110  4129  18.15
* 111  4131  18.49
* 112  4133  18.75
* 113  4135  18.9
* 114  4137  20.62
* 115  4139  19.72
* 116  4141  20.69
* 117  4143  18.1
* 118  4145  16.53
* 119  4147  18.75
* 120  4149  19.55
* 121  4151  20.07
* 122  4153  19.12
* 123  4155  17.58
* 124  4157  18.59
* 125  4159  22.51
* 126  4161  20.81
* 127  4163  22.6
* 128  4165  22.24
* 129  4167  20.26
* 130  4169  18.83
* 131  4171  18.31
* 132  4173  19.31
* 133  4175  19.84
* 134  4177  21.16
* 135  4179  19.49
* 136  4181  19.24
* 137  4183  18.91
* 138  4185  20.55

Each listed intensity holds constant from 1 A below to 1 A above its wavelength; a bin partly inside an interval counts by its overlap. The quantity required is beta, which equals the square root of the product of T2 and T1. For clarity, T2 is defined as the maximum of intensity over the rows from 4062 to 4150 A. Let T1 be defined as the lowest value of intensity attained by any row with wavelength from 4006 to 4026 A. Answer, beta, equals 20.9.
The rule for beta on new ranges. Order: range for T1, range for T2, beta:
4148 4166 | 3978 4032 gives 20.0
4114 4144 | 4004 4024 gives 20.3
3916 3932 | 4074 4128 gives 12.2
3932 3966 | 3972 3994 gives 9.3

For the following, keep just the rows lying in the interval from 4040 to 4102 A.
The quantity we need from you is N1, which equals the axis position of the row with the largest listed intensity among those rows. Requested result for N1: 4089 A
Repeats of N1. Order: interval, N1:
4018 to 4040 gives 4019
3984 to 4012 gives 4001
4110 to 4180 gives 4115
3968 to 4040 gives 4019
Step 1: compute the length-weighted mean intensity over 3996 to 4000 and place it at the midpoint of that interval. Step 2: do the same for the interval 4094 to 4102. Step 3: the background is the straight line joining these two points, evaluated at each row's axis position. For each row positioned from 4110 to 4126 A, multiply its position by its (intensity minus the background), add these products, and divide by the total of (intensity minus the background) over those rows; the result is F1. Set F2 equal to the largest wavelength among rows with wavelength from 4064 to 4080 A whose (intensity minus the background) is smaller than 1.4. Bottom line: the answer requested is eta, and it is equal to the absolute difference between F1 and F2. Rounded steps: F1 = 4117.7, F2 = 4079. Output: 38.7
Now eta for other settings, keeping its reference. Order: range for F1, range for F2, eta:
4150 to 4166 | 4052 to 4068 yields 94.4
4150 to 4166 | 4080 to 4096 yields 64.4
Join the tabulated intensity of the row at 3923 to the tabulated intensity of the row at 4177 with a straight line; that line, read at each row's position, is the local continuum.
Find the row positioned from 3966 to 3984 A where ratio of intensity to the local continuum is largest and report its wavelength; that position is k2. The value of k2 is 3983 A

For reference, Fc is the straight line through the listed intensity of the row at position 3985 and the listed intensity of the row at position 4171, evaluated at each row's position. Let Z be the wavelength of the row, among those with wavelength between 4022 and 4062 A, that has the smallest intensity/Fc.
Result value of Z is 4031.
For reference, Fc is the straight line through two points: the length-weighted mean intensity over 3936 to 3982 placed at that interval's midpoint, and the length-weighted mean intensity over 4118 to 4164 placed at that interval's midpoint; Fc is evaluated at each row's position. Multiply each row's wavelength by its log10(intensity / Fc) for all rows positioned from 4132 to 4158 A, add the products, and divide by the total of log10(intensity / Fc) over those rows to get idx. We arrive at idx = 4150.1 A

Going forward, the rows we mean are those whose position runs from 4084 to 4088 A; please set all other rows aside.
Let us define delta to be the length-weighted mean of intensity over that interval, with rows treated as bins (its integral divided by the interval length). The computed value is 20.0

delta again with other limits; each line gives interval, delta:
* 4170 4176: 19.2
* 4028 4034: 18.4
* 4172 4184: 19.7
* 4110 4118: 21.7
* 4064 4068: 19.6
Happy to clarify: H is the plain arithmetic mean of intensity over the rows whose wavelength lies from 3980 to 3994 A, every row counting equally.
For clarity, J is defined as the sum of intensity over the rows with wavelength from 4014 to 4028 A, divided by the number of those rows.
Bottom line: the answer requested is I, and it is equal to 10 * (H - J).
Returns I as -23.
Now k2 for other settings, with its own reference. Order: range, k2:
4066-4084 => 4067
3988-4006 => 4001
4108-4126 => 4115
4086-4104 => 4089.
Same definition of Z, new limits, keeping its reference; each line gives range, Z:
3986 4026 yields 3989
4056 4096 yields 4061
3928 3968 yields 3933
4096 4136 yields 4101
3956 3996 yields 3969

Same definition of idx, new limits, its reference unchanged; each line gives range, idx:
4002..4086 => 4036.4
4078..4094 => 4086.9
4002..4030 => 4015.7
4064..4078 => 4070.6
